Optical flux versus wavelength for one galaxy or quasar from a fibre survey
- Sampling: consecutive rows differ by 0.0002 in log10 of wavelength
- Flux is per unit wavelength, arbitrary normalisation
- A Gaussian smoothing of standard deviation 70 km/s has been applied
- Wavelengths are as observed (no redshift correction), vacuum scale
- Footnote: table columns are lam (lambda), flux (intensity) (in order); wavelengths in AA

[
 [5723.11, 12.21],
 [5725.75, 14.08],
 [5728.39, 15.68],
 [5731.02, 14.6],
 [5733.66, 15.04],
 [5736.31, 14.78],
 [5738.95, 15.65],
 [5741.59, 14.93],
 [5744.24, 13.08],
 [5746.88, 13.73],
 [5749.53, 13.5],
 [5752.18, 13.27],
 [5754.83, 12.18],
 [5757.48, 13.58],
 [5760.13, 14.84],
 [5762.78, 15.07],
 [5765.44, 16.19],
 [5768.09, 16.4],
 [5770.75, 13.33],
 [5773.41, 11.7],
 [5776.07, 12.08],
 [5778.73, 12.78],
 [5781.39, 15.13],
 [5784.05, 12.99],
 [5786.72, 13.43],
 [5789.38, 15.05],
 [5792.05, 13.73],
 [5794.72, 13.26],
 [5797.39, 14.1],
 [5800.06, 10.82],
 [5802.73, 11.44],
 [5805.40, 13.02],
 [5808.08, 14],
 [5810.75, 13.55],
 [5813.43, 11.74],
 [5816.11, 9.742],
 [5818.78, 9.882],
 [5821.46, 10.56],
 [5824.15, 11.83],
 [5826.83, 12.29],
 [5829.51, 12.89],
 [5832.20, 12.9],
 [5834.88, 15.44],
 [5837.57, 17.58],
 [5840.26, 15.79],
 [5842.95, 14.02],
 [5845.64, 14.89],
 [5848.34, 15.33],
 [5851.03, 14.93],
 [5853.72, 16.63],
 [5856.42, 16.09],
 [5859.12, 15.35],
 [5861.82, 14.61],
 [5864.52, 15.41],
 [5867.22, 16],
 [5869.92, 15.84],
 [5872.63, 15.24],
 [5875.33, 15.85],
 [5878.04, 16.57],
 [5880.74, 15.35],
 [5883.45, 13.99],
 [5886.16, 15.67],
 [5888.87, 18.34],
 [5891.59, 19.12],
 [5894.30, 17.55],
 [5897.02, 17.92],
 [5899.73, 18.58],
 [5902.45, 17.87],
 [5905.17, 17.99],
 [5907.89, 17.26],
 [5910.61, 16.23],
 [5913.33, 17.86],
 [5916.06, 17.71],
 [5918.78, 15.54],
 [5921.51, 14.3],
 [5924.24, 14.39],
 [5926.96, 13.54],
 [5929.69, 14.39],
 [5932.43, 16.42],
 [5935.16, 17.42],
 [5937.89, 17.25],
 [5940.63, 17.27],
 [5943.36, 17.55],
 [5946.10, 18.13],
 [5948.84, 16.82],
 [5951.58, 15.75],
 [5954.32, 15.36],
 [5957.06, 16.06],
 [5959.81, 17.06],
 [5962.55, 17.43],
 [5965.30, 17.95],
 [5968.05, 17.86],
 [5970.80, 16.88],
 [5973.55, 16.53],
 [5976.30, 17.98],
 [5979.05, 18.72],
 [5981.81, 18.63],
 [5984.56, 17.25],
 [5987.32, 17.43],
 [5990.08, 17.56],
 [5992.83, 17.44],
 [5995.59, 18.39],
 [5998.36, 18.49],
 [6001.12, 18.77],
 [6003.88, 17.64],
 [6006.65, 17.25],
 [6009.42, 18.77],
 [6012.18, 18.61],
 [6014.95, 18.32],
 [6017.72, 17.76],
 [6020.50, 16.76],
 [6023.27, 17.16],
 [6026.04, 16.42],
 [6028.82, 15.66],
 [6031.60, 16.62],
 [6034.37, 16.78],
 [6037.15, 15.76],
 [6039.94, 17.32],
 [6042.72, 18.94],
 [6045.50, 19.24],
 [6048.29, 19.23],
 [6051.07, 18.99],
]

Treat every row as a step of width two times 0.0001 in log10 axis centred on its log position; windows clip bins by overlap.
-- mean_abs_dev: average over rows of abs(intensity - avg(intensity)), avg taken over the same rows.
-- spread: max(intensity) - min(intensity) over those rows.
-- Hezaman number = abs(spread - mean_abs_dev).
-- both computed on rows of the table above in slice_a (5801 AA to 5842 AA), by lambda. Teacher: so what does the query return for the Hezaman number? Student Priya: 6.2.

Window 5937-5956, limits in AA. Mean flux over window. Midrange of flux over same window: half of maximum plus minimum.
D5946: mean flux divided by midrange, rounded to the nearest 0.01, 1.01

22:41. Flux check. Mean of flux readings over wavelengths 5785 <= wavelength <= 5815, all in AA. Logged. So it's 13.1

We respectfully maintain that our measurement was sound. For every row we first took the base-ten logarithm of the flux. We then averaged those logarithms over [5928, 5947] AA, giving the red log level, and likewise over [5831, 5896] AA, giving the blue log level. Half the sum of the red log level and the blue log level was 1.21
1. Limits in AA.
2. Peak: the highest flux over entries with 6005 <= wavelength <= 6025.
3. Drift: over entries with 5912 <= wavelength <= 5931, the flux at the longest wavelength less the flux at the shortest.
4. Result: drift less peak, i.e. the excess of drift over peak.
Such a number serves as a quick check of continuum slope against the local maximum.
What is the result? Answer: -22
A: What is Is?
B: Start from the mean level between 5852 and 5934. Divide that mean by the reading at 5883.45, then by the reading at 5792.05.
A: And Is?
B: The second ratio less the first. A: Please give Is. 0.0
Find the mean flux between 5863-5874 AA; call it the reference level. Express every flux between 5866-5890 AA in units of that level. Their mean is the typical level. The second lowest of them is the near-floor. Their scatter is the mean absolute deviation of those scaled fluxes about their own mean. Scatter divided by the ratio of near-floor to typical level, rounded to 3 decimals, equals 0.049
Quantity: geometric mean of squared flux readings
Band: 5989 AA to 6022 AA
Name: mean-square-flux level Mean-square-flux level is 323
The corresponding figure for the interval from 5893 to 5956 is 275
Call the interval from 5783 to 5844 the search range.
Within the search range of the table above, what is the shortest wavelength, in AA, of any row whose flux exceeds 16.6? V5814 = 5837.57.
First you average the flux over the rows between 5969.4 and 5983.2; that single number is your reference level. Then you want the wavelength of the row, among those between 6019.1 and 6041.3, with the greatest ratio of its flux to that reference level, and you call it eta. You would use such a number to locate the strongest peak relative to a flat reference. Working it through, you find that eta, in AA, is 6039.94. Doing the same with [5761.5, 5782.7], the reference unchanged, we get 5768.09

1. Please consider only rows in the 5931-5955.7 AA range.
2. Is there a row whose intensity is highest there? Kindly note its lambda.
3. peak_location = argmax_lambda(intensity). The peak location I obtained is 5946.10 AA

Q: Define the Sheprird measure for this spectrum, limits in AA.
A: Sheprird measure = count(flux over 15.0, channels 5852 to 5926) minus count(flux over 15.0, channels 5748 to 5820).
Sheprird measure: 18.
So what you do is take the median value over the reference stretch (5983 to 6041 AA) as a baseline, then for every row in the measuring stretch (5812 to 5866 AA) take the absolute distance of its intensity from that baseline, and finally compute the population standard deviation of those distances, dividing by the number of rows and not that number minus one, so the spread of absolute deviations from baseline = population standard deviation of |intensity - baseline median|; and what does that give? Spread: 2.2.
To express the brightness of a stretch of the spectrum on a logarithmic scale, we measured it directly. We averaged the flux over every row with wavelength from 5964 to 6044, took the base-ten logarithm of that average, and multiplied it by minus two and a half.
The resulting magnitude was -3.11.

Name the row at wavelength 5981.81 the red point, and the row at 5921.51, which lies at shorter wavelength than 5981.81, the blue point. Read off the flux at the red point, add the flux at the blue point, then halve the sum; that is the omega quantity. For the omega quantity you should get 16.5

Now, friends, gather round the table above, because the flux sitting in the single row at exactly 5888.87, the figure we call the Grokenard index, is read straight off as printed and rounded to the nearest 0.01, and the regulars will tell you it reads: 18.34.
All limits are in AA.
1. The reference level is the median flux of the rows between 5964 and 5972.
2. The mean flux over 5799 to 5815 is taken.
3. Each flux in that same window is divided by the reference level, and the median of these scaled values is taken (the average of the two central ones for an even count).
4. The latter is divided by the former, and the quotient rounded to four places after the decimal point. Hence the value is 0.0558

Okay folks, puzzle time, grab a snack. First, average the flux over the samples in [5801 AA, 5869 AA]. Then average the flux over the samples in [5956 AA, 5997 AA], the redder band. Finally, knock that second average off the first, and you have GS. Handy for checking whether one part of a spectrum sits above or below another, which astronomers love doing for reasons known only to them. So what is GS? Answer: -3.7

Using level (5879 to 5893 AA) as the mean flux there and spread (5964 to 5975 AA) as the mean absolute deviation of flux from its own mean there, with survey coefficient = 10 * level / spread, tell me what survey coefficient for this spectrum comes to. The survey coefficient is 275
